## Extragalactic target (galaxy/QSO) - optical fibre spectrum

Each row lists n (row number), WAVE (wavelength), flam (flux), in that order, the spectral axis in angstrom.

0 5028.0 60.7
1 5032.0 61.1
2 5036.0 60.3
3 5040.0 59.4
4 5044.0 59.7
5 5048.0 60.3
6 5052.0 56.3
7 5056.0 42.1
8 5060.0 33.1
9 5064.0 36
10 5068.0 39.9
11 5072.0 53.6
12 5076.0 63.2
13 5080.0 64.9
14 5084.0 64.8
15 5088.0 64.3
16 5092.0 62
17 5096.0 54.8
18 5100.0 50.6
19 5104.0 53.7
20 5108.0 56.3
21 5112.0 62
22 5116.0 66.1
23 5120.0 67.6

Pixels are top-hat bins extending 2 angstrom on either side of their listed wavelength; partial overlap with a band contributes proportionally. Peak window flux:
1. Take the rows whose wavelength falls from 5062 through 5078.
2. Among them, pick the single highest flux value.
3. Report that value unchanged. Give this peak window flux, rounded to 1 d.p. 63.2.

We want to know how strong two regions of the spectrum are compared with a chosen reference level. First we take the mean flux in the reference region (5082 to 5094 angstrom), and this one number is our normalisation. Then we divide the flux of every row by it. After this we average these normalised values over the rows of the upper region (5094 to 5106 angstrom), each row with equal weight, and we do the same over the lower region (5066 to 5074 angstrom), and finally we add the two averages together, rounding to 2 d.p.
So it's 1.57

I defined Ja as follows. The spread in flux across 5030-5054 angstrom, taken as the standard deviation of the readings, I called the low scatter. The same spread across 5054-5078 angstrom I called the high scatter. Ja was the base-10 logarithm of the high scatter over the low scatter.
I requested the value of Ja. 0.84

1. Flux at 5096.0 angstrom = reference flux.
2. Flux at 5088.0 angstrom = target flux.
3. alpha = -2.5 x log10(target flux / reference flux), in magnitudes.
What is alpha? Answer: -0.17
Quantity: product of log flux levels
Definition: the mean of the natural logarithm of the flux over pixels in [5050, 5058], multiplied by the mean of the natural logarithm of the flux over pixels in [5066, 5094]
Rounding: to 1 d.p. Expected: 15.8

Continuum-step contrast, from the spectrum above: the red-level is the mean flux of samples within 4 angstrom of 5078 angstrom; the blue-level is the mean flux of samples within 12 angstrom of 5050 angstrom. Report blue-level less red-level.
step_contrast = -12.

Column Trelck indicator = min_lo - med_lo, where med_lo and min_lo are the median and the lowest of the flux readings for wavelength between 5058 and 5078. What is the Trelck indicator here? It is -6.8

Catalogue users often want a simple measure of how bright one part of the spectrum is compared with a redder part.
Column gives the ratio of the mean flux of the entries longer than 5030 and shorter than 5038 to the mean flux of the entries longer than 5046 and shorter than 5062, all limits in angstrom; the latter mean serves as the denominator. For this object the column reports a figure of 1.3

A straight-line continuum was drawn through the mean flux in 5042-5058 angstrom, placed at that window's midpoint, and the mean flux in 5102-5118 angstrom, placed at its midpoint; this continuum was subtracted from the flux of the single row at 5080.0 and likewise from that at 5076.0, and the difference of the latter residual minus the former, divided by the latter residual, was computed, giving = -0.2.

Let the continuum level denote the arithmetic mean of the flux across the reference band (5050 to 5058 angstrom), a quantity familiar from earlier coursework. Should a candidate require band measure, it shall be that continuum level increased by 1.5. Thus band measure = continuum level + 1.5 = 50.7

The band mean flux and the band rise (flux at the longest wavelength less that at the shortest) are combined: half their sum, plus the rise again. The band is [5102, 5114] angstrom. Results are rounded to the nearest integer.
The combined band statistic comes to 41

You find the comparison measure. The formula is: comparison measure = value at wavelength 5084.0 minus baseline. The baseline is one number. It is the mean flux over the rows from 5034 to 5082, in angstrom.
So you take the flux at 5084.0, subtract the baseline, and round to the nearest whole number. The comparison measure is 12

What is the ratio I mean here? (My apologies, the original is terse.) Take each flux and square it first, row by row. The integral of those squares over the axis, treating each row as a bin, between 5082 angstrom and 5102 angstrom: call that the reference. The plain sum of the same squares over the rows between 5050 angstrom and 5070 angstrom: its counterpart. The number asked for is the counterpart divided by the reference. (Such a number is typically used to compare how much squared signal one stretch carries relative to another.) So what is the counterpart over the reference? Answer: 0.13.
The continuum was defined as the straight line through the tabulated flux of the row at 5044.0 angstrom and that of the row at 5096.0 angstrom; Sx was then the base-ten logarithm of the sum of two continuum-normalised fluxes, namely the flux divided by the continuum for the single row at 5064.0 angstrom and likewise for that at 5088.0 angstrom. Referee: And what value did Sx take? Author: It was 0.250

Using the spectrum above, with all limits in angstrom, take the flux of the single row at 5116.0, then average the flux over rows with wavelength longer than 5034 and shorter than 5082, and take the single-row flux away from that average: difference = -14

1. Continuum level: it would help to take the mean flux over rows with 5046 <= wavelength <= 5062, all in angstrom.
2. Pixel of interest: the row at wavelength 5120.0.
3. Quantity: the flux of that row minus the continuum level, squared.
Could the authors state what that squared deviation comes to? 386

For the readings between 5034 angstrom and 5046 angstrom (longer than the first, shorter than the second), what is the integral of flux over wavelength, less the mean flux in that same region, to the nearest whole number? 658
